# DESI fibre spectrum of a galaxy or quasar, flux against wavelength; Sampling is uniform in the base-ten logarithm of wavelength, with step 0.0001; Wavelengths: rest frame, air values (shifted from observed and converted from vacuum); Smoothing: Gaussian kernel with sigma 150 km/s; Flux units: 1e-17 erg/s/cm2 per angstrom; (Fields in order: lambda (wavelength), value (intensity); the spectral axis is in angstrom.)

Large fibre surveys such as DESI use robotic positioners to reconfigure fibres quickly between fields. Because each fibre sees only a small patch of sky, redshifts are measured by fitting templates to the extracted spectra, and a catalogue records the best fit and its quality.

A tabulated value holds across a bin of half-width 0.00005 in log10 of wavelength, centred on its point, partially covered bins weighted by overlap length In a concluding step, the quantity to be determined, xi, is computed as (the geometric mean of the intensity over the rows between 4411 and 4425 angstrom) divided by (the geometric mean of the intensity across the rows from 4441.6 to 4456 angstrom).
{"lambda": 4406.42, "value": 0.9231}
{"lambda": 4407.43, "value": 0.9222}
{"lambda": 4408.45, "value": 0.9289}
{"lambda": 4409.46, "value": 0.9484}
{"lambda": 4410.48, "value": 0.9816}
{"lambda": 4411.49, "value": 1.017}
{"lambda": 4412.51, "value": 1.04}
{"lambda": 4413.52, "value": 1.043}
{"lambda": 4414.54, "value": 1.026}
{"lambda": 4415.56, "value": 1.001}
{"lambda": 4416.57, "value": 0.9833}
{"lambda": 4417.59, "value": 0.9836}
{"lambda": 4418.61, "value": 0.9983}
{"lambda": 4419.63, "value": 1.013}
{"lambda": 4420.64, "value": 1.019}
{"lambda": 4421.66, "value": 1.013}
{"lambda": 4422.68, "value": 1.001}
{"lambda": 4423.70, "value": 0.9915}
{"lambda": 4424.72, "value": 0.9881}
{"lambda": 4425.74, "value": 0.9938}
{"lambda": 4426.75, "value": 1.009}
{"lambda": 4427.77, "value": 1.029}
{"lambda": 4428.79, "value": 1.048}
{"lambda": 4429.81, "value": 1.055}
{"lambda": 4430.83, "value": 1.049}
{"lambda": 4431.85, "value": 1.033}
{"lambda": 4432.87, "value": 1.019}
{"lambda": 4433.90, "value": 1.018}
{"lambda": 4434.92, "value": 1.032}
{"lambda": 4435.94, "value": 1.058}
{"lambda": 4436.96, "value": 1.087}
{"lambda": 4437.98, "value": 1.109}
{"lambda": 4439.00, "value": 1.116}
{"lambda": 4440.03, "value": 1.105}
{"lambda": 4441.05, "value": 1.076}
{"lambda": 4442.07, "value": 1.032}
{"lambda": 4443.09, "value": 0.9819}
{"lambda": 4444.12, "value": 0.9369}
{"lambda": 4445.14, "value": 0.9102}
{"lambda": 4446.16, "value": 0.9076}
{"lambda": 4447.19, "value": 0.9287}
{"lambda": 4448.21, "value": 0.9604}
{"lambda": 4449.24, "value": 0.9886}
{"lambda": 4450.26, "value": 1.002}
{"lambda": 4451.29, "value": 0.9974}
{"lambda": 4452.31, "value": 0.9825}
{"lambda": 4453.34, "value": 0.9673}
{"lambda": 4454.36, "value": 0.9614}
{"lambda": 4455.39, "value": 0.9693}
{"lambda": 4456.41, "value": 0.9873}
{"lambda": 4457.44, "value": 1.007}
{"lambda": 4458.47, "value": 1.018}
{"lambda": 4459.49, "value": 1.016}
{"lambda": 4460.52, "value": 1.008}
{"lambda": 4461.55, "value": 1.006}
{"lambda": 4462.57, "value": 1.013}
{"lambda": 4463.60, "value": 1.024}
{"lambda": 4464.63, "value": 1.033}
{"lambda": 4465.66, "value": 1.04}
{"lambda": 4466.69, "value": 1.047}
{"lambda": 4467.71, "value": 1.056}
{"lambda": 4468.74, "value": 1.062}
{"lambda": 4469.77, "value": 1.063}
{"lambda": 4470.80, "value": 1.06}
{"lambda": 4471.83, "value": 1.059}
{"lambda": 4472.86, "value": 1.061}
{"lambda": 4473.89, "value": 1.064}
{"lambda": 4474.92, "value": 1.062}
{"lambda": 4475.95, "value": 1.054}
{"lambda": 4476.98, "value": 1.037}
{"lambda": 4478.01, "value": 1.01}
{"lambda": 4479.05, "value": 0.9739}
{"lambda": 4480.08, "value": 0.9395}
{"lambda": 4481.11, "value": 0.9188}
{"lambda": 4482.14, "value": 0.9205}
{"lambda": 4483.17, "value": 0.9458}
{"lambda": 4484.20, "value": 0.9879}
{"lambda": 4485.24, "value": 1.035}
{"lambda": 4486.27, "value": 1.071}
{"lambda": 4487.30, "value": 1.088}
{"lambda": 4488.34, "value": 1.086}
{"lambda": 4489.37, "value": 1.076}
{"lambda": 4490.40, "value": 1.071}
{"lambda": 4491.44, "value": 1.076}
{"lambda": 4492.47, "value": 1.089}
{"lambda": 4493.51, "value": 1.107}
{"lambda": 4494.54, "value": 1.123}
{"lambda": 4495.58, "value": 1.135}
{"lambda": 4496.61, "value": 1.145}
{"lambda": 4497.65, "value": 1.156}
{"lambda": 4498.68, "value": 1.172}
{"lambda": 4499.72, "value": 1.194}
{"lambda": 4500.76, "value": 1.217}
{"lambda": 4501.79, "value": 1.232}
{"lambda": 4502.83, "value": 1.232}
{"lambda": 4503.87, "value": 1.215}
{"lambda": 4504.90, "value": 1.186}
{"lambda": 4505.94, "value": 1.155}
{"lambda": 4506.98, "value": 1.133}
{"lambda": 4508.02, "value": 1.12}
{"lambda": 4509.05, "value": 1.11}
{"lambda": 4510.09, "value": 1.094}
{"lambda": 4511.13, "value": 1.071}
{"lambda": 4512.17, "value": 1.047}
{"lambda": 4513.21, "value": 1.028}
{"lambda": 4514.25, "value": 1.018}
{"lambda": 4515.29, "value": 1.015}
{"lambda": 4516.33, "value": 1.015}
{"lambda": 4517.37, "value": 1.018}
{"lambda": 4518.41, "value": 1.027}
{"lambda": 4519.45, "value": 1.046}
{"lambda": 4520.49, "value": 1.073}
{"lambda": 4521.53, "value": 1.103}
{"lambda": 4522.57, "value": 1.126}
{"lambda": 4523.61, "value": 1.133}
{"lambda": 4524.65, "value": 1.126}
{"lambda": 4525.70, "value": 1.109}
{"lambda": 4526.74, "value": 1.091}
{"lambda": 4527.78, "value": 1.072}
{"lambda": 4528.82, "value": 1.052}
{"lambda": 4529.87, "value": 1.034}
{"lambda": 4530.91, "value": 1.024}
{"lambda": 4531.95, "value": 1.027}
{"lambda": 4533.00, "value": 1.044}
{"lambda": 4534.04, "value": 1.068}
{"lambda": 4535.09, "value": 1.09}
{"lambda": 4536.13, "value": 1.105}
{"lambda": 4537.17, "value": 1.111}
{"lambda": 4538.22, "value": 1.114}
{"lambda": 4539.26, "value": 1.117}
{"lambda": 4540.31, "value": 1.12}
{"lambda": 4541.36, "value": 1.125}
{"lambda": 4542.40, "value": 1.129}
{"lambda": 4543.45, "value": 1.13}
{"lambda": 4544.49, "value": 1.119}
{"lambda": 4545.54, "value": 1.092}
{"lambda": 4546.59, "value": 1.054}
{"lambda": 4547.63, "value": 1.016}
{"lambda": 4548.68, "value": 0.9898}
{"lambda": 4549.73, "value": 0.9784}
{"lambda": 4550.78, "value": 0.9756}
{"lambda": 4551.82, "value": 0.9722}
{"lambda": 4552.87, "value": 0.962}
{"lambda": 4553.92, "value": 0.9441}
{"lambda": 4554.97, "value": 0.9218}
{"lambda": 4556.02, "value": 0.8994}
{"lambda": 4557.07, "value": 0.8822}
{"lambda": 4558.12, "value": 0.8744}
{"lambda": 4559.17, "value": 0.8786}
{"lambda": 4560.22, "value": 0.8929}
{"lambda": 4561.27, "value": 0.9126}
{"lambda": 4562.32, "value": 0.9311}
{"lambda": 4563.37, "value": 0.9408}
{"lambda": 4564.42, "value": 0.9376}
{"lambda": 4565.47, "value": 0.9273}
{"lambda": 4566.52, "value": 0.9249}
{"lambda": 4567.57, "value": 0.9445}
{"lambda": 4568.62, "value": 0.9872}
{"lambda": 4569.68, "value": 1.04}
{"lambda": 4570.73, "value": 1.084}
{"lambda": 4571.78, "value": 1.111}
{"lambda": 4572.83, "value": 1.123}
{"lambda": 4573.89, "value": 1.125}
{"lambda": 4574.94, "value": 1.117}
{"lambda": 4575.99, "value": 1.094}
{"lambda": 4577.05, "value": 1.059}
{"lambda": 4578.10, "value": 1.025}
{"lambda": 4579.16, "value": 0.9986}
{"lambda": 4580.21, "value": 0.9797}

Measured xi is 1.04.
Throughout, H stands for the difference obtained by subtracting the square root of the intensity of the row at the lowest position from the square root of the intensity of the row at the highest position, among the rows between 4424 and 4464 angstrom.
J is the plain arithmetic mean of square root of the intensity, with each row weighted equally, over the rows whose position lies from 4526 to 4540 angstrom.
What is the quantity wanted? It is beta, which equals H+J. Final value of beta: 1.05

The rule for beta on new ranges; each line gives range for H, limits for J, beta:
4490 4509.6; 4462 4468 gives 1.04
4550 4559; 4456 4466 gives 0.95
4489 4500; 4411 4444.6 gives 1.07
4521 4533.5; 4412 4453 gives 0.98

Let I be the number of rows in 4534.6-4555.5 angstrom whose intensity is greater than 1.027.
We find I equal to 12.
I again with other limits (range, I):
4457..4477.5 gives 13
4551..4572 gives 3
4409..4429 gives 4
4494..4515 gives 19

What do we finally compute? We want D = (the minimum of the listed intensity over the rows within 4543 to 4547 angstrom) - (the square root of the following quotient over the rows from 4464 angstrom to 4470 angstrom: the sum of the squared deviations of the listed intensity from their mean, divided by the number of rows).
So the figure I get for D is 1.04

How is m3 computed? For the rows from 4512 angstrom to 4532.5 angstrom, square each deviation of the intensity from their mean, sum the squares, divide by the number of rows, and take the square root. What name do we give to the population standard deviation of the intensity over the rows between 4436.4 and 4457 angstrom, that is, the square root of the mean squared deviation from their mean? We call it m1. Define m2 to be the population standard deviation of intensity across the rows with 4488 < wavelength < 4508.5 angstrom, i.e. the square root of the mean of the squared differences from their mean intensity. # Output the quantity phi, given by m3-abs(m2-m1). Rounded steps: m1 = 0.0642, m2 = 0.052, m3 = 0.040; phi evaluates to 0.029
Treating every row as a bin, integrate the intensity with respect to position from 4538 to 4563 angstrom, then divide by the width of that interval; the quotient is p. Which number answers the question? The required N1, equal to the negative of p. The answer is -0.999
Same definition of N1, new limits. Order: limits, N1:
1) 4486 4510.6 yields -1.138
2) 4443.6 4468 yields -0.990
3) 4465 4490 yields -1.030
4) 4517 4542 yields -1.082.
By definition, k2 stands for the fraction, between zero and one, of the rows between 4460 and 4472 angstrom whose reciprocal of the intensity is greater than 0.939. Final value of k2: 1.00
